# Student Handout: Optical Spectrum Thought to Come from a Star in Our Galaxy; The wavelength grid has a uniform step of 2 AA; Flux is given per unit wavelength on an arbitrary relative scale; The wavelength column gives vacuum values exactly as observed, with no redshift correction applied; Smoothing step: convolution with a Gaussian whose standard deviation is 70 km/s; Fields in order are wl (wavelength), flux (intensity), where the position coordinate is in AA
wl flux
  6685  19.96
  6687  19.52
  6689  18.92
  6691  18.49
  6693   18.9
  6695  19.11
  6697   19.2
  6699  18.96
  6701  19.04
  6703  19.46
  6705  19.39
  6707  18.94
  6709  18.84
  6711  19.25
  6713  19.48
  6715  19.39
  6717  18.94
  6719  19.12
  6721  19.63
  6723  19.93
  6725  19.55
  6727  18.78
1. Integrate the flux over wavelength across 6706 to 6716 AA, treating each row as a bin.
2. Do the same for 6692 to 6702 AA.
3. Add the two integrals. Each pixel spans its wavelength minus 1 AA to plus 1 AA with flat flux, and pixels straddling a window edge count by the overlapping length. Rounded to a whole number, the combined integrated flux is 382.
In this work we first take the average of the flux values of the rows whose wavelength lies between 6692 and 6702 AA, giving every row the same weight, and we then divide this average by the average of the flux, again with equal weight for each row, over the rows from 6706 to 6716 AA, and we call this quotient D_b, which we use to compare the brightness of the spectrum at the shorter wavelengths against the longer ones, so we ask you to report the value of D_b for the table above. 0.993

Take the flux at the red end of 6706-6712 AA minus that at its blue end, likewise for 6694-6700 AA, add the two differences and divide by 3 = 0.053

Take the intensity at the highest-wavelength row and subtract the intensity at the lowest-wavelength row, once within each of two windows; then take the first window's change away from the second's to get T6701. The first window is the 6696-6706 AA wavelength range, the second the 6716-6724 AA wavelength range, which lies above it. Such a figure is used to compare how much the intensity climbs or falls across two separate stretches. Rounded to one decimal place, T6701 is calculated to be 0.8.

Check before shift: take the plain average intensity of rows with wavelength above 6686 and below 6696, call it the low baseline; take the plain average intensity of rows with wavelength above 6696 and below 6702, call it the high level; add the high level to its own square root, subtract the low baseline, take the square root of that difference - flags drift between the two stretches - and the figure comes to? 2.11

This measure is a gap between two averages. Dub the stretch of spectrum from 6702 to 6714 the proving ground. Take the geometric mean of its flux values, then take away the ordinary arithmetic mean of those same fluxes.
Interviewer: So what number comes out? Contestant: -0.0016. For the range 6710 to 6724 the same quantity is -0.0024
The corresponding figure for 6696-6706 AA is -0.0010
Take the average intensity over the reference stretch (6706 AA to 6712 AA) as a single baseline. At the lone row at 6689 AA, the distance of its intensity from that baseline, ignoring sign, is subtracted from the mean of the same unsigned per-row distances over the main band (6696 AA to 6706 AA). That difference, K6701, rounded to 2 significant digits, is 0.13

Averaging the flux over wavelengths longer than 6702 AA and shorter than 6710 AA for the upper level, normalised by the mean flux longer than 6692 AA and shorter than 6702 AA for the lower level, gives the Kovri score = 1.006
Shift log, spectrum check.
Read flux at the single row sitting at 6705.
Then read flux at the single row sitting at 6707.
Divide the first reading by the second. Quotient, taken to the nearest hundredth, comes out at 1.02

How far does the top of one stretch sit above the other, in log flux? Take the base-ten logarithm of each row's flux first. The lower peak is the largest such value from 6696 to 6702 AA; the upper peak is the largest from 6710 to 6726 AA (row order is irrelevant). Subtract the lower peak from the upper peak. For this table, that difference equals 0.016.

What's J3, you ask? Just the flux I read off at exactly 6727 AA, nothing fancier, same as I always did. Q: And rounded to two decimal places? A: 18.78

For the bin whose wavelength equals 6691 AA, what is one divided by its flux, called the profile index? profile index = 0.0541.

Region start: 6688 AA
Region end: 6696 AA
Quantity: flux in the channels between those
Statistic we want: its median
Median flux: 18.91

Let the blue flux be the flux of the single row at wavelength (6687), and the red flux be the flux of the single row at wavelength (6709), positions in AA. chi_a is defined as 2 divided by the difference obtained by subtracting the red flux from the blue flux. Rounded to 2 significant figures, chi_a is 2.9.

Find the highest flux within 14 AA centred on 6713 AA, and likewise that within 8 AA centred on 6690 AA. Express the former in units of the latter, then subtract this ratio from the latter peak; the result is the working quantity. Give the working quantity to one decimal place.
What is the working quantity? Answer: 18.5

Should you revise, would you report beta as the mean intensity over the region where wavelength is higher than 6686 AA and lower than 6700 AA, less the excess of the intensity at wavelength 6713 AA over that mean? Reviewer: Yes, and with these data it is 18.5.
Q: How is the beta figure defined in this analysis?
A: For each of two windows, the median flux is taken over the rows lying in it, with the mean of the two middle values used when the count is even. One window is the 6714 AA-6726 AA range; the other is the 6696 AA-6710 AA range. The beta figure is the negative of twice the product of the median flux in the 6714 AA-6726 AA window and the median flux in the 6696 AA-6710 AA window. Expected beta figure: -741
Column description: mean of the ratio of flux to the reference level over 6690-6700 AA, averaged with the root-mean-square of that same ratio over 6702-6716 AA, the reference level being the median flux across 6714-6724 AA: 0.98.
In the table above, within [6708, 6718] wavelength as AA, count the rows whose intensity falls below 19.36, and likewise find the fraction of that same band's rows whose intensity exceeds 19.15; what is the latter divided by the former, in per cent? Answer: 20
